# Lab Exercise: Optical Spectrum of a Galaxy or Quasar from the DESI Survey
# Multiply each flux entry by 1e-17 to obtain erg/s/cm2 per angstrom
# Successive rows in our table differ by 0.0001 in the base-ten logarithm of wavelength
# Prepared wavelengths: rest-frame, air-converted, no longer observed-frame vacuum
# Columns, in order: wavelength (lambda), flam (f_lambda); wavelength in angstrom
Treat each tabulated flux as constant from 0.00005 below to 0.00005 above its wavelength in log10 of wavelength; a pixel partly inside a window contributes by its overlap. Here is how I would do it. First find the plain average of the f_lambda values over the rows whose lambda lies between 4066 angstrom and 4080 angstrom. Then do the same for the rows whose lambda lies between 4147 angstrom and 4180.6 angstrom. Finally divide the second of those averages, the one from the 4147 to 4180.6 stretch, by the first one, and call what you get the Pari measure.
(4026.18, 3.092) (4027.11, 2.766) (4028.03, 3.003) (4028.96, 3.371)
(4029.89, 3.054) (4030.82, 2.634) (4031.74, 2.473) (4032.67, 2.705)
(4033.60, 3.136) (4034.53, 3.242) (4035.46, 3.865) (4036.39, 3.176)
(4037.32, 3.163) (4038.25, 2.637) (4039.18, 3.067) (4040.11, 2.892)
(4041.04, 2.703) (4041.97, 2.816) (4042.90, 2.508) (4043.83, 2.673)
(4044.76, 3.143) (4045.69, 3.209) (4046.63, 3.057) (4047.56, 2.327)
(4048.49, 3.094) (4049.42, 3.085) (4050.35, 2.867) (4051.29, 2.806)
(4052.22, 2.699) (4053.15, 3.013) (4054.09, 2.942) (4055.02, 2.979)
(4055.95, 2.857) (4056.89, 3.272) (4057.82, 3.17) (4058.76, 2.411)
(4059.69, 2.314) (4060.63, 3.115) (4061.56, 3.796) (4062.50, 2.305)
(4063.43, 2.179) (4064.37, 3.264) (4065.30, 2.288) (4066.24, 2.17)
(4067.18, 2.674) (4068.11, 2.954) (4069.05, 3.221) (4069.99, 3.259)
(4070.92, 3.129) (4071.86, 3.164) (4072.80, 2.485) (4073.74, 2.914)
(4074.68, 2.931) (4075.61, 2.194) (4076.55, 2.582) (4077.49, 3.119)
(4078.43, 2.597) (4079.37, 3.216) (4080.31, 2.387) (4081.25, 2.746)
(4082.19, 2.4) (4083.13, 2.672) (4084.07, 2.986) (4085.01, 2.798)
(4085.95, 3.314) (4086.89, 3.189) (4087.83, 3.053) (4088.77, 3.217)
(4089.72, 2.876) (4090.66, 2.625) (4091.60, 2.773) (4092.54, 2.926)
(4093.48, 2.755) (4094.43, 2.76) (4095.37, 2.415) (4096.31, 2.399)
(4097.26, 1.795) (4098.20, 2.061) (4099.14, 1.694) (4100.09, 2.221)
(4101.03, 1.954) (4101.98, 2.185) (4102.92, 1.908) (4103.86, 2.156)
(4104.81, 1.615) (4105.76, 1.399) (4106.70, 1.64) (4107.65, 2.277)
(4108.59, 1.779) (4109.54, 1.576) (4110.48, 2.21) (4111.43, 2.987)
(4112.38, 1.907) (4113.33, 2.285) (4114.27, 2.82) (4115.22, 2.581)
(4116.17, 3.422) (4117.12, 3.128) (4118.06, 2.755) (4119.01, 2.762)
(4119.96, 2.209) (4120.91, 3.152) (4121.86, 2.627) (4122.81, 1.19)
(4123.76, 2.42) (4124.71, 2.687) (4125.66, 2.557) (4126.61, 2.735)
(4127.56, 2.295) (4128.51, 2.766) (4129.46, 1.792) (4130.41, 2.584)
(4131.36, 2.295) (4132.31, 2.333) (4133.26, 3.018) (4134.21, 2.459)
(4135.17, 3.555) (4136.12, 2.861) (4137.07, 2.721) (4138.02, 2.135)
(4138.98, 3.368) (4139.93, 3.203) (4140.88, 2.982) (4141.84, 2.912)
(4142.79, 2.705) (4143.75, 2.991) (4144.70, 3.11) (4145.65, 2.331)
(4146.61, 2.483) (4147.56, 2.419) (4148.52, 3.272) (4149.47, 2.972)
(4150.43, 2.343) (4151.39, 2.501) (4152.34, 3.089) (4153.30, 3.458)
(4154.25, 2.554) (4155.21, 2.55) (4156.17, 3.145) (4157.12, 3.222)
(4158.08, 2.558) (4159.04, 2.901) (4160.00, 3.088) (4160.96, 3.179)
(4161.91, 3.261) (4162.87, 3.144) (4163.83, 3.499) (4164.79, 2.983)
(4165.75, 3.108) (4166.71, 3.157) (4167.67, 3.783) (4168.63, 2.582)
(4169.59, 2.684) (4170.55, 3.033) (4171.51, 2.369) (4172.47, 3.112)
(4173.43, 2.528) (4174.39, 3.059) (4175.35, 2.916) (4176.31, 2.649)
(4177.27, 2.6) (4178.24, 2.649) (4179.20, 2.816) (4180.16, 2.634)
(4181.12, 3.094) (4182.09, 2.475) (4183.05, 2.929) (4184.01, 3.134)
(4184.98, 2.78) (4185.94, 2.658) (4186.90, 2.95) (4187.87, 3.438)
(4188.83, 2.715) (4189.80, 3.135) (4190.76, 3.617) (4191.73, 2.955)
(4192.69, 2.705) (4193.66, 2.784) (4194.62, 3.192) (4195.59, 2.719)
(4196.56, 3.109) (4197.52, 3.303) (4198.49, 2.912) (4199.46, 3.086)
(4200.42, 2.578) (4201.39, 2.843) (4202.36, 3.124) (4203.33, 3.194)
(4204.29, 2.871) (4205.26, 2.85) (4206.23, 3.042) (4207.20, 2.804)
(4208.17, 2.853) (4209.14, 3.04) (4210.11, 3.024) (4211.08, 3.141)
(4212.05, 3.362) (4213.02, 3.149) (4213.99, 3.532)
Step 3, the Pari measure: 1.02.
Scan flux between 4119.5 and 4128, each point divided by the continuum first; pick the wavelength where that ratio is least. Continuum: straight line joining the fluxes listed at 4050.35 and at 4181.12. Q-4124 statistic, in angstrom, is 4122.81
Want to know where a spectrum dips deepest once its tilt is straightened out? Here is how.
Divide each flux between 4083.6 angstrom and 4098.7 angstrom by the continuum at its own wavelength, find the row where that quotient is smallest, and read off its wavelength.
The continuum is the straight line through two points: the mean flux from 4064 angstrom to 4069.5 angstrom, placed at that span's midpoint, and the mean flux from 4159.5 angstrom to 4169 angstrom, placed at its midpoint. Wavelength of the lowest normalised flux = 4097.26 angstrom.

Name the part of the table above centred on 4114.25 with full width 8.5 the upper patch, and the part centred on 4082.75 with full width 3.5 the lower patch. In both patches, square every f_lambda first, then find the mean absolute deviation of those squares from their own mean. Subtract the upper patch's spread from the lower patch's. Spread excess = -1.1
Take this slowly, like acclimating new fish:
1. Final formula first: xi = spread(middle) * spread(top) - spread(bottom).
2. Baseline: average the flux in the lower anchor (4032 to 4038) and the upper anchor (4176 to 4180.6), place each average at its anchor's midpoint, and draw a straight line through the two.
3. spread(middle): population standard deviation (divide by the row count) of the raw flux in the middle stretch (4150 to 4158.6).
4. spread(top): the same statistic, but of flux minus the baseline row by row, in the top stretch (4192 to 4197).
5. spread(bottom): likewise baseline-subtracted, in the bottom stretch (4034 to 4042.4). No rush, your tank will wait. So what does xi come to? -0.26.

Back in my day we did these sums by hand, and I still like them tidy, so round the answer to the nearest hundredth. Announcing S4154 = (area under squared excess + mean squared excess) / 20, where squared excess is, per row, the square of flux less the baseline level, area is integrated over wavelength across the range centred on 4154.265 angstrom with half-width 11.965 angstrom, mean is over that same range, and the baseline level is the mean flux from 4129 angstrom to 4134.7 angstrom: 0.46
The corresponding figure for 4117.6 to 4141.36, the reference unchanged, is 0.35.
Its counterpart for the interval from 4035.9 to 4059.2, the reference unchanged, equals 0.37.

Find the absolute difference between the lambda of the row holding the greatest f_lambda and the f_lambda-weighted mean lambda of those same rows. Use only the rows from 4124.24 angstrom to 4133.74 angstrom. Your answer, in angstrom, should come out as 4.3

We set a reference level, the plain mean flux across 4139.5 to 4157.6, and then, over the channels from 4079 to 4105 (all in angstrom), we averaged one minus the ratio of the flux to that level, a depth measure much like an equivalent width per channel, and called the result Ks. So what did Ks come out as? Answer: 0.11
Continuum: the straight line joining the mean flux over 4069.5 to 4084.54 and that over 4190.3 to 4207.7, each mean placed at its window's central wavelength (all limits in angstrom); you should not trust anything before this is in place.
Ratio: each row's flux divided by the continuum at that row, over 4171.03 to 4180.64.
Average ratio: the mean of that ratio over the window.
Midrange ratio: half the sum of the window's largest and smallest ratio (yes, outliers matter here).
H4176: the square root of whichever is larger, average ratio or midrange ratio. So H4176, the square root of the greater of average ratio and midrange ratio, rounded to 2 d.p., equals 0.97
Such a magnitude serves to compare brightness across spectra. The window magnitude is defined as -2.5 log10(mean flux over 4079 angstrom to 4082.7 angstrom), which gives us -1.07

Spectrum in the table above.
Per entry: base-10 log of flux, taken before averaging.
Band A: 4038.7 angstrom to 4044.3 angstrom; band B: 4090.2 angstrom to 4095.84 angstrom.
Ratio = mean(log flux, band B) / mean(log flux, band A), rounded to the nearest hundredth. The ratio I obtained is 0.98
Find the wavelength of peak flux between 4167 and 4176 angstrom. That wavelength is 4167.67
